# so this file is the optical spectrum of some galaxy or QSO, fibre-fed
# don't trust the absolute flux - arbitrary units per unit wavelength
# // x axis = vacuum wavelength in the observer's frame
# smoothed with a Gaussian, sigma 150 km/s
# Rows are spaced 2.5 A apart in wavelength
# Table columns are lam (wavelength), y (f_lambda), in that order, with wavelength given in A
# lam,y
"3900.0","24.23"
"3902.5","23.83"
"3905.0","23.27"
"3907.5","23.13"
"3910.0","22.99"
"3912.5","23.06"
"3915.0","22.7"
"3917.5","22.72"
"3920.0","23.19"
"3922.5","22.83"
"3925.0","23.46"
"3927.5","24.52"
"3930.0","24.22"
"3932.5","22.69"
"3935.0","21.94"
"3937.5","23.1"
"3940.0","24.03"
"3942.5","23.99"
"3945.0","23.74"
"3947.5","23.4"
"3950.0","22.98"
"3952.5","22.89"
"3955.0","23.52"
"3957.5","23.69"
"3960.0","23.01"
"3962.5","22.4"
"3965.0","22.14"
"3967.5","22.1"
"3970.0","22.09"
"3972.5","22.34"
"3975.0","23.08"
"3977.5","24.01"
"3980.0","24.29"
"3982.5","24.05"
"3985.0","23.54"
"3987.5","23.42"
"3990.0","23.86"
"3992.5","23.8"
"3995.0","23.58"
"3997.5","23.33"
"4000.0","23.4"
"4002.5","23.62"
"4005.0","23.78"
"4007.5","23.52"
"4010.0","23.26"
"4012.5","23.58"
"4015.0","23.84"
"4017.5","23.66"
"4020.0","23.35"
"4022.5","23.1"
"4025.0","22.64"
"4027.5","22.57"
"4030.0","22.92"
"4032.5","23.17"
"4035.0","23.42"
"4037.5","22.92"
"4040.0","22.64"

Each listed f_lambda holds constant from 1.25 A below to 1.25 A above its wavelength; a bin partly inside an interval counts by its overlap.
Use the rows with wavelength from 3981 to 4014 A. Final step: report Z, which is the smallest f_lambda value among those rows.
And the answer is 23.26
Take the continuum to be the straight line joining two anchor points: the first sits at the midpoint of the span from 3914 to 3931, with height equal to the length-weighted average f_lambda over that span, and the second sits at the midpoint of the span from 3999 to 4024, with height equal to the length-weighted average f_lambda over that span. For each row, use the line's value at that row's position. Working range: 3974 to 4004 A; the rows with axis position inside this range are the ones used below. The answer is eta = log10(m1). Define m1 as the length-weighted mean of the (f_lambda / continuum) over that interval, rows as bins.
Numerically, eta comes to 0.0037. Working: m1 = 1.01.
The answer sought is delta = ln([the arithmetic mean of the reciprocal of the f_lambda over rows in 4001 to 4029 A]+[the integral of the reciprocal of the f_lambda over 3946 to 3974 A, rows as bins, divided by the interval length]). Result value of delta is -2.44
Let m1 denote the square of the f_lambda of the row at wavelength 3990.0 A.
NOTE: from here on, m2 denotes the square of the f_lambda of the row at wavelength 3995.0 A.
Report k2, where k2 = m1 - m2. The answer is 13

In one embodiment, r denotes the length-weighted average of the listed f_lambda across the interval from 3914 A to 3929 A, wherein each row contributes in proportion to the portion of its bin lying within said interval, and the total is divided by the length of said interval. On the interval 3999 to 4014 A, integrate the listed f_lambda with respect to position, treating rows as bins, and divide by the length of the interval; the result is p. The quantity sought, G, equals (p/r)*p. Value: 23.8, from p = 23.5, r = 23.3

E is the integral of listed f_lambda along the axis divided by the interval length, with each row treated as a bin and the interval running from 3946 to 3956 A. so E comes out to 23.2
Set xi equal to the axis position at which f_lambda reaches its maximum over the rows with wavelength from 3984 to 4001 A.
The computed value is 3990.0 A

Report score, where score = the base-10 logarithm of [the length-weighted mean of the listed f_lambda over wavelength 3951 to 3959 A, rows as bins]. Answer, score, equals 1.37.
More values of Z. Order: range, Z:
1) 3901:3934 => 22.69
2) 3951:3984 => 22.09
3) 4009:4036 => 22.57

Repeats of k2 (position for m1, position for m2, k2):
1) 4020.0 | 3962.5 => 43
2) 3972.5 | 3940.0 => -78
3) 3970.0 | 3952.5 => -36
